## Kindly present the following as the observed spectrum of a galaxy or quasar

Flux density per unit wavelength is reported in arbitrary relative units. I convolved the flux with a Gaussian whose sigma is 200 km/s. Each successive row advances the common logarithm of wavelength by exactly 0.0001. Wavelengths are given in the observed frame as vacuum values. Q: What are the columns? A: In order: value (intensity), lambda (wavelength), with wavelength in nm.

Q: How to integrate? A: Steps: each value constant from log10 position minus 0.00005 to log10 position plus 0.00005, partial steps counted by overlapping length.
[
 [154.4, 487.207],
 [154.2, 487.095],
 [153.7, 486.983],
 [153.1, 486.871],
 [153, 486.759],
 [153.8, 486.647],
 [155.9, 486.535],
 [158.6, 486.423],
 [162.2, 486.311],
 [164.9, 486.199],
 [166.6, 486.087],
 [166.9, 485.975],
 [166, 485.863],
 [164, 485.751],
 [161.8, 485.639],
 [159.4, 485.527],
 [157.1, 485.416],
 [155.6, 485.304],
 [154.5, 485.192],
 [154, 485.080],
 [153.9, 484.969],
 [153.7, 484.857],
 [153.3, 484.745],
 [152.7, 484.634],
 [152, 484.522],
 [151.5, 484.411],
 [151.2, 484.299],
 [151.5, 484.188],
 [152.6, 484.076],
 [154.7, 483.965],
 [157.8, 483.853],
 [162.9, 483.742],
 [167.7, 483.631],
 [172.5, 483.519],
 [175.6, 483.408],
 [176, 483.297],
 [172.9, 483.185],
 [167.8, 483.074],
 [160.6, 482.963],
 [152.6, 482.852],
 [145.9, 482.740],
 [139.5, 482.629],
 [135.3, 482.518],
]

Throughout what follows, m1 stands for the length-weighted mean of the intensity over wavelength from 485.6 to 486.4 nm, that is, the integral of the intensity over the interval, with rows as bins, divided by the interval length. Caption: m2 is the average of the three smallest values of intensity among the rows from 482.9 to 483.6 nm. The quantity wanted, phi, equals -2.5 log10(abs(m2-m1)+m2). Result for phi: -5.574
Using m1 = 164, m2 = 167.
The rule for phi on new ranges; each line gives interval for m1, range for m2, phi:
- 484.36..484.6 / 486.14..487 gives -5.473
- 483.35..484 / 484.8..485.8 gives -5.548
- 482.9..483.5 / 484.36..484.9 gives -5.580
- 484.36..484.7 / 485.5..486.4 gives -5.575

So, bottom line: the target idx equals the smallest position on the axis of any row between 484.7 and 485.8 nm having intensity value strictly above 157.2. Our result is 485.527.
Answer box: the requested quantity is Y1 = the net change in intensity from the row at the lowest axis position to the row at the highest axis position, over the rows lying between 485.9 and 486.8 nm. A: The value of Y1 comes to -14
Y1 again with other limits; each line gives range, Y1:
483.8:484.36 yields -7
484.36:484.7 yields 1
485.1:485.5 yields 3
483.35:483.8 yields -13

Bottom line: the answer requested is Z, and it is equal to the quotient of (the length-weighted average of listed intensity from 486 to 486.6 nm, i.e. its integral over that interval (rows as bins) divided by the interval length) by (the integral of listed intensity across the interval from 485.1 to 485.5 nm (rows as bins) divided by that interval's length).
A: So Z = 1.04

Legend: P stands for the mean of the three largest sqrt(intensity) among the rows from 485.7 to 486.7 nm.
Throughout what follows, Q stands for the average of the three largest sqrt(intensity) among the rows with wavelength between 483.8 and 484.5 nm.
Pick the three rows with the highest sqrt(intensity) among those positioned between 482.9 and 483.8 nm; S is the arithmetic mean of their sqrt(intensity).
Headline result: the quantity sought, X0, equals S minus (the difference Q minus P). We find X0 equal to 13.67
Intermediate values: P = 12.9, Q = 12.5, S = 13.2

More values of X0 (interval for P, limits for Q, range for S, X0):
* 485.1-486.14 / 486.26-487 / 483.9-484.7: 12.68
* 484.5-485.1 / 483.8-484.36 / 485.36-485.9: 12.76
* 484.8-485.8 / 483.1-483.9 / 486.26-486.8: 12.10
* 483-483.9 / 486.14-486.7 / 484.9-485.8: 13.22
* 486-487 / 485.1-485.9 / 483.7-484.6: 12.61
